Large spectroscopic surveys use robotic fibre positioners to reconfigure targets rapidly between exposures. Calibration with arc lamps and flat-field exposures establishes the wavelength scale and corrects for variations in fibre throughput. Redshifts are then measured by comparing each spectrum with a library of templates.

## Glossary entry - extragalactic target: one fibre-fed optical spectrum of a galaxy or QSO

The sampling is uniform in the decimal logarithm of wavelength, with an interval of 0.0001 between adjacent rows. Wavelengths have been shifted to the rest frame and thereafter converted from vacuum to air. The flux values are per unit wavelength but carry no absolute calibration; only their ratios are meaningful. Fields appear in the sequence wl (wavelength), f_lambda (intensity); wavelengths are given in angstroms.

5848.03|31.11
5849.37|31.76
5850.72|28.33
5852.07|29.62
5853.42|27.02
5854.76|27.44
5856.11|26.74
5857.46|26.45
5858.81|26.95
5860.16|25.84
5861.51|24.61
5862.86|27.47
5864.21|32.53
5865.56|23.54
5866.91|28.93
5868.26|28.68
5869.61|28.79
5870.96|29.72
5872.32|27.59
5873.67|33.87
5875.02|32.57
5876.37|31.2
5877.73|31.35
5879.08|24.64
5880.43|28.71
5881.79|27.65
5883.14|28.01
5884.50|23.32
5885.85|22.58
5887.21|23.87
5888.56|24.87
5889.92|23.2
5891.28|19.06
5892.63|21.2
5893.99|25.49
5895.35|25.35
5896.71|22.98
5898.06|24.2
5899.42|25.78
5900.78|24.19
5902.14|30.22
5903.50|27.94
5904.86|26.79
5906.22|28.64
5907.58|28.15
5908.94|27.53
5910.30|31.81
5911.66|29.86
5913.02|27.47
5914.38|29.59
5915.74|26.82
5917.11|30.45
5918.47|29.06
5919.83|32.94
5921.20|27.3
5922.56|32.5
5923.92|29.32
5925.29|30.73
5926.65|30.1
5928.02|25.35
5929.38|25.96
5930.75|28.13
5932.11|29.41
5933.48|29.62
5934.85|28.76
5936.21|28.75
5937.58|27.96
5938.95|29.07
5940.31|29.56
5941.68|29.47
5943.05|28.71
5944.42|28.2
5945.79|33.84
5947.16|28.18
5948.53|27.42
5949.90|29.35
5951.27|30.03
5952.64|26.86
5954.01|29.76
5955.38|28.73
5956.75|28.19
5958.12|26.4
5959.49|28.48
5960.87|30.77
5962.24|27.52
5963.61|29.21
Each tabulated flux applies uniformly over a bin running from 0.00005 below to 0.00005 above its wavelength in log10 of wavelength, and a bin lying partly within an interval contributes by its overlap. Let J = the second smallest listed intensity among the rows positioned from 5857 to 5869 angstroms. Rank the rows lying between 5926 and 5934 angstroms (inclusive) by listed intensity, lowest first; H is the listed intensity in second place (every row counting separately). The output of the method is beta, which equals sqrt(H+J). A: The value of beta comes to 7.11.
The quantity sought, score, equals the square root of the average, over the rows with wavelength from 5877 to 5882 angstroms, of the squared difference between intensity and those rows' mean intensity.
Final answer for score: 2.4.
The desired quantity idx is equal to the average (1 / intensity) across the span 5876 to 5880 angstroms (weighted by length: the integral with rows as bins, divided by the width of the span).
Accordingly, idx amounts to 0.0351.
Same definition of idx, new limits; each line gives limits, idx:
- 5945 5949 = 0.0337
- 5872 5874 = 0.0329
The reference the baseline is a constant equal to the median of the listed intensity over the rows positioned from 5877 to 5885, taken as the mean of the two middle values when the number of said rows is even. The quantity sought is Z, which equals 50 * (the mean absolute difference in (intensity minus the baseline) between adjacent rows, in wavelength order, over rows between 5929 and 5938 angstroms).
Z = 44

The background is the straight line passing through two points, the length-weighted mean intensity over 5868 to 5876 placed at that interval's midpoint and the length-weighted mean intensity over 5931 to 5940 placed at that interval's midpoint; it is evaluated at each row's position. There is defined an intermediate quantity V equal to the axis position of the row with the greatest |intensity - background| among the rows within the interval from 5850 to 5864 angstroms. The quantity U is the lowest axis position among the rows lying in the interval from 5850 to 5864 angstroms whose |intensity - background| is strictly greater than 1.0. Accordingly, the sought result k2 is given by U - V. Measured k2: -10.8 angstroms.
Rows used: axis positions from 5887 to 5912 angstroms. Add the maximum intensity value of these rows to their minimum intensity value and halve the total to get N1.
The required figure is 25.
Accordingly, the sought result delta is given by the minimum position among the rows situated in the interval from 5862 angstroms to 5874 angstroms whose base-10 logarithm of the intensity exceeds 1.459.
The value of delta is 5864.21 angstroms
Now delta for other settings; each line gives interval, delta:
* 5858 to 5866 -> 5864.21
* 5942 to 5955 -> 5945.79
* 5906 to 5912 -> 5910.30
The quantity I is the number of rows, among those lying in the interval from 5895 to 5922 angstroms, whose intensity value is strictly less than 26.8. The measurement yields 6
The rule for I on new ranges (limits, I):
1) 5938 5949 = 0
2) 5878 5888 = 4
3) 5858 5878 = 3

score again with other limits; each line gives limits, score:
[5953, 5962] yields 1.4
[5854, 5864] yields 0.9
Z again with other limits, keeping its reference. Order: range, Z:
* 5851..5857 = 62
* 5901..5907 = 88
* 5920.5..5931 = 128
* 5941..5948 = 157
